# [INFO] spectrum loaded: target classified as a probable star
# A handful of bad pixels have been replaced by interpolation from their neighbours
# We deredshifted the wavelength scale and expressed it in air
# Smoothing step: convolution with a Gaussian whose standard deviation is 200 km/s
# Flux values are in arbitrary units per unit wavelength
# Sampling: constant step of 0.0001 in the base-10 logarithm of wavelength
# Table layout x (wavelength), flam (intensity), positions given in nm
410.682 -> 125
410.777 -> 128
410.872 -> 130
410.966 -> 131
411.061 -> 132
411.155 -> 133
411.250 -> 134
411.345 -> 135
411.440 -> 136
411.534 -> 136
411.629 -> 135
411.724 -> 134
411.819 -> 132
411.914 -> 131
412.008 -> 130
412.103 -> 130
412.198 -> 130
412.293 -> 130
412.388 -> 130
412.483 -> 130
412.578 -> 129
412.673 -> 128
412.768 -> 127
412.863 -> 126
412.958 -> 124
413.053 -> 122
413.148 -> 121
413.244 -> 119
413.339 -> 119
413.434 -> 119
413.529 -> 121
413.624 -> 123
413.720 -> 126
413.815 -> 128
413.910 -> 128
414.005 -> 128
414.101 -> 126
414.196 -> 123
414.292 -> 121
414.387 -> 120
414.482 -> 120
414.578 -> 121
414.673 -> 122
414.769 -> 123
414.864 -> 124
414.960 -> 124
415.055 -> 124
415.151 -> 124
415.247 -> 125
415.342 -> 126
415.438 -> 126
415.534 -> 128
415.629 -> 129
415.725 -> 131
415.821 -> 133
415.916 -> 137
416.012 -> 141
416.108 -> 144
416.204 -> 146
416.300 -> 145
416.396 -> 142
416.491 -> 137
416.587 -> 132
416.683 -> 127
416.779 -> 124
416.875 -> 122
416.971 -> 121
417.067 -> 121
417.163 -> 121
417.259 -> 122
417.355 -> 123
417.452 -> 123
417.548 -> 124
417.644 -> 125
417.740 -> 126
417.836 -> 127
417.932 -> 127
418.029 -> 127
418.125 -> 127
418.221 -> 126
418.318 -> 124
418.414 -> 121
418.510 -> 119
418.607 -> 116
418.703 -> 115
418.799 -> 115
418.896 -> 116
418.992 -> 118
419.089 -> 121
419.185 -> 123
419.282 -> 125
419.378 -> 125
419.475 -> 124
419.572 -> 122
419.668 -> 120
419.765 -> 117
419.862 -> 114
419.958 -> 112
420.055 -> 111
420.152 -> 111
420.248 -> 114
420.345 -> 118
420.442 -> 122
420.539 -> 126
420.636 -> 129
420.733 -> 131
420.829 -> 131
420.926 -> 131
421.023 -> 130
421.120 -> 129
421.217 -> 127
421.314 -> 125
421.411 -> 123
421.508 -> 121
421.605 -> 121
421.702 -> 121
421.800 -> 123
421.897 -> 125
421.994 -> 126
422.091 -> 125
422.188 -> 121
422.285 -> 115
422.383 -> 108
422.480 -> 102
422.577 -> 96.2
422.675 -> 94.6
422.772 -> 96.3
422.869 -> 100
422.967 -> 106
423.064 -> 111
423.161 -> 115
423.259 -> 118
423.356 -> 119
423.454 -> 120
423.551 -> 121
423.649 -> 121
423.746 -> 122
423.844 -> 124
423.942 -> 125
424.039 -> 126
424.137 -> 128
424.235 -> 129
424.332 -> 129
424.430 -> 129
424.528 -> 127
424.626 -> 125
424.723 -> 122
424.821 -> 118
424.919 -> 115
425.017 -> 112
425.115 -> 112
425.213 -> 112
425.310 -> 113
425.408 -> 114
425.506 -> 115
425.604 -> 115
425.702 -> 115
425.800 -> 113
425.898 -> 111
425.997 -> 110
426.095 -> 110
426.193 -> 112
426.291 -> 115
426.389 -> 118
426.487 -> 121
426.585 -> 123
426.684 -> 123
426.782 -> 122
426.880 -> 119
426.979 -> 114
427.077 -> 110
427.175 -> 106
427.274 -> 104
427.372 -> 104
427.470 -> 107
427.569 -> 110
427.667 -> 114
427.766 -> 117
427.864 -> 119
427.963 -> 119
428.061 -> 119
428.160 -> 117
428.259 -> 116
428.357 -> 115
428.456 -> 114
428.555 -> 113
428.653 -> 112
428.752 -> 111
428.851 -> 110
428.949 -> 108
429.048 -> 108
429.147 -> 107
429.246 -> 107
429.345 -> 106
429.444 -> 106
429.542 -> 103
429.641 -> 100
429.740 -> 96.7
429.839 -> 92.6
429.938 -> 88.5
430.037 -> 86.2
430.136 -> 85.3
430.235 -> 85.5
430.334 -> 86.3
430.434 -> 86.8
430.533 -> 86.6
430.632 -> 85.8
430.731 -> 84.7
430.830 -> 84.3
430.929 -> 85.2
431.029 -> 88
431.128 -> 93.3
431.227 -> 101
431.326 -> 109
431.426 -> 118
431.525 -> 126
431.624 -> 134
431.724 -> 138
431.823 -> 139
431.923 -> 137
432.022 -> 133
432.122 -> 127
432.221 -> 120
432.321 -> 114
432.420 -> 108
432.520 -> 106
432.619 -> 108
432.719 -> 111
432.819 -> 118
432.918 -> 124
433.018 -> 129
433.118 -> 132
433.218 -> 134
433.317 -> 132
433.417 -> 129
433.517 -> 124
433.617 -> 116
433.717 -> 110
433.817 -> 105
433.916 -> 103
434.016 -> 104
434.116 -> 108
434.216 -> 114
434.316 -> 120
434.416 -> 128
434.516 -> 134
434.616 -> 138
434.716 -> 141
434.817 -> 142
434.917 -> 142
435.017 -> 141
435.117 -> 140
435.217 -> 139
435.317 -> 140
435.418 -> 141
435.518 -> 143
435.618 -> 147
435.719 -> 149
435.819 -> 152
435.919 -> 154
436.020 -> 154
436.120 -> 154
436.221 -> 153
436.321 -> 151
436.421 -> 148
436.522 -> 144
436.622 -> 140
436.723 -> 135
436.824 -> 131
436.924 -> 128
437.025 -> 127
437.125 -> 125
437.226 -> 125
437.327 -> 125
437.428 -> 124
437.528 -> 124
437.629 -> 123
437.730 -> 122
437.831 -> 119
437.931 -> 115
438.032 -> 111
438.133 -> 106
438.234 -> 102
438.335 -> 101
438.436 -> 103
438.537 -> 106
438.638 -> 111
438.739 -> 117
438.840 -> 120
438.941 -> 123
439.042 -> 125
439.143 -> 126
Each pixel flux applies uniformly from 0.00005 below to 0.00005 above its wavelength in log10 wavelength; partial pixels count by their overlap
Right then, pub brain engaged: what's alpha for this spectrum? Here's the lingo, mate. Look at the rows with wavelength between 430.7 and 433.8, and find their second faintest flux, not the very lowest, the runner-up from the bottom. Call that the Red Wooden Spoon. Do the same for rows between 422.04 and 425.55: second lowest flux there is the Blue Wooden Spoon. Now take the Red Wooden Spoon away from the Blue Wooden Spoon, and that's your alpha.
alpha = 11.5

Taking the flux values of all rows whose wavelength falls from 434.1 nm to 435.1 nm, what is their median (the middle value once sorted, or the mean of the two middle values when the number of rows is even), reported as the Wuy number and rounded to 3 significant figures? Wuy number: 136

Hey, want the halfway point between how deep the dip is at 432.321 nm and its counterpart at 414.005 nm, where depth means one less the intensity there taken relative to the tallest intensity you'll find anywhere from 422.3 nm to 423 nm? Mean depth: -0.12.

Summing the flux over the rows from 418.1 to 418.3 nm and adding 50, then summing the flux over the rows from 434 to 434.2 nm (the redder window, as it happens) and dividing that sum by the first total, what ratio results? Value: 0.70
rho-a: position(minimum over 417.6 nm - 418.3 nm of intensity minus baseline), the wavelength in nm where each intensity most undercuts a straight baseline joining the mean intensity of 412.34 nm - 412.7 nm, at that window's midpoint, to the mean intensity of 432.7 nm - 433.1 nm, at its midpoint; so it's 417.644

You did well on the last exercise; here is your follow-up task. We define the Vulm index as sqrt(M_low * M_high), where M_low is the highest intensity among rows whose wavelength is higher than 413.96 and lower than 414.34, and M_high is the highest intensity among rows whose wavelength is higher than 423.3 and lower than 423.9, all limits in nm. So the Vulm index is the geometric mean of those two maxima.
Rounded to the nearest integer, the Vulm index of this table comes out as 126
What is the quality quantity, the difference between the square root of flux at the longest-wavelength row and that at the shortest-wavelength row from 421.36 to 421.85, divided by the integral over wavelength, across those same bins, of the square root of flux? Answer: 0.000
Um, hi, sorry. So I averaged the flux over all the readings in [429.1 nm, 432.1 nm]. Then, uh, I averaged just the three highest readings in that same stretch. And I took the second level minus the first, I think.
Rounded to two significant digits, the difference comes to 35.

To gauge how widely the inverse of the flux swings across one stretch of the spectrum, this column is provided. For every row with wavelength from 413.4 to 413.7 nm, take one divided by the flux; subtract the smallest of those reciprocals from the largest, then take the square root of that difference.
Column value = 0.017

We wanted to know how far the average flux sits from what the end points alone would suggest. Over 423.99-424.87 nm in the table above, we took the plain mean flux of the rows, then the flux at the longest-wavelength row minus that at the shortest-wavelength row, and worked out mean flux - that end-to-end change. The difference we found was 134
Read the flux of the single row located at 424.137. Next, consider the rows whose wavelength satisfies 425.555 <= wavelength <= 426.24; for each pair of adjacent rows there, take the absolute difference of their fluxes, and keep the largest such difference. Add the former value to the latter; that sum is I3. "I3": 130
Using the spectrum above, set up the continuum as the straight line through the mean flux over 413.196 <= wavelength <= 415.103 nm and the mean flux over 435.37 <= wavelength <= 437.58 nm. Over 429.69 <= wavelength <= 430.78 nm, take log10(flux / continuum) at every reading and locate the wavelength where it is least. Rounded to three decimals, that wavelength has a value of 430.731 nm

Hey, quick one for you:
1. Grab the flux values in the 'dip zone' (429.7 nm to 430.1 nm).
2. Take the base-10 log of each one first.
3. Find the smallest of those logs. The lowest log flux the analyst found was 1.94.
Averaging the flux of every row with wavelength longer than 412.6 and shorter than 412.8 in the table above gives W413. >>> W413 128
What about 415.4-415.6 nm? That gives 127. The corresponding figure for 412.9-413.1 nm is 123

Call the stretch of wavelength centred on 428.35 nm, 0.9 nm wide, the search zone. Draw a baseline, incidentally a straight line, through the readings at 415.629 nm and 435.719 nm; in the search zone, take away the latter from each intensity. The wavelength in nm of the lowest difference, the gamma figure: 428.752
